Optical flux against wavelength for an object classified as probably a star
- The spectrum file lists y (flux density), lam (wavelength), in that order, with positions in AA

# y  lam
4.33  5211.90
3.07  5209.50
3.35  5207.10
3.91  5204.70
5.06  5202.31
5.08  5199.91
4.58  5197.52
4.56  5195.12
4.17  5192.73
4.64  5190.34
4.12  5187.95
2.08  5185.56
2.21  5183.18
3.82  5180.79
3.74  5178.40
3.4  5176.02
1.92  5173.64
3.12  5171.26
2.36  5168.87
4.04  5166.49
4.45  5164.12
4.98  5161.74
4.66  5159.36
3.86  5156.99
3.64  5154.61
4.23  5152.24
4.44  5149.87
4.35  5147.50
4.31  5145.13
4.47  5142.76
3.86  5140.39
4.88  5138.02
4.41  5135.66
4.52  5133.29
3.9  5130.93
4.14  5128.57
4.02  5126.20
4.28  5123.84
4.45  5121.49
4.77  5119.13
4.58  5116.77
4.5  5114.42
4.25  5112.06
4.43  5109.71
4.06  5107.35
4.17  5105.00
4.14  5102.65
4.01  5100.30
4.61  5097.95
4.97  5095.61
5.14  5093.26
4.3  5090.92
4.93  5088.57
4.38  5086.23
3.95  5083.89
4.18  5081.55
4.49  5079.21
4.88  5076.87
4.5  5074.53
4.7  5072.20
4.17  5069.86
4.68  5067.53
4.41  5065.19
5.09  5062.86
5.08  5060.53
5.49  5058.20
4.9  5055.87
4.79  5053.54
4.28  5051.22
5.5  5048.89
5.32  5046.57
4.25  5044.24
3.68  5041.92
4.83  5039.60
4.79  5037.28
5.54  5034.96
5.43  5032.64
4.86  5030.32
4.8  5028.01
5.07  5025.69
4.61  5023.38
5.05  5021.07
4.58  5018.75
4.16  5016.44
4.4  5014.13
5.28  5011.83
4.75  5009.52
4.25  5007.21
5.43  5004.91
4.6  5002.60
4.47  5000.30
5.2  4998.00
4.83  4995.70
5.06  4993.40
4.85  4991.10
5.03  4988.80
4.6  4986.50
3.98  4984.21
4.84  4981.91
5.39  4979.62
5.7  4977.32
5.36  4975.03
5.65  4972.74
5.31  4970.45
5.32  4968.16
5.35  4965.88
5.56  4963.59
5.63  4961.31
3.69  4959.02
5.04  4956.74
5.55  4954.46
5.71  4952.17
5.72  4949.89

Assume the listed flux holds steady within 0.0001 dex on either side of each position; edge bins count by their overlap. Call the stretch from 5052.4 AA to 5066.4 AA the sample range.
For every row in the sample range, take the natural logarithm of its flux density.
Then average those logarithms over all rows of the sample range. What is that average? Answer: 1.60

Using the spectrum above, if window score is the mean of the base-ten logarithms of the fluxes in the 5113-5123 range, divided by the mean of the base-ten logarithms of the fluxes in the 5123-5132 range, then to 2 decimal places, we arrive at 1.08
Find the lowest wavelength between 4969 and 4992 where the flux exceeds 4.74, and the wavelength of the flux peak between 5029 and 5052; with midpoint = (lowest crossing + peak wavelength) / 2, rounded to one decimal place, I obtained 5002.7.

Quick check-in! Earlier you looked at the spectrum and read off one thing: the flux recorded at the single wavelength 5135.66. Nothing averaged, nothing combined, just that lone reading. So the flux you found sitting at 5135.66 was 4.41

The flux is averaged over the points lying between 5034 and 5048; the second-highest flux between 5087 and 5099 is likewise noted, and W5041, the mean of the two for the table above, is 4.9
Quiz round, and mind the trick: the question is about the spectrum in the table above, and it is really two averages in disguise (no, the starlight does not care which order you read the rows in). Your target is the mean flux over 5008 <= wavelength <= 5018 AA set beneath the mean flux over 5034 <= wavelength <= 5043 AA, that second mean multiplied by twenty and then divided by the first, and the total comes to 20.3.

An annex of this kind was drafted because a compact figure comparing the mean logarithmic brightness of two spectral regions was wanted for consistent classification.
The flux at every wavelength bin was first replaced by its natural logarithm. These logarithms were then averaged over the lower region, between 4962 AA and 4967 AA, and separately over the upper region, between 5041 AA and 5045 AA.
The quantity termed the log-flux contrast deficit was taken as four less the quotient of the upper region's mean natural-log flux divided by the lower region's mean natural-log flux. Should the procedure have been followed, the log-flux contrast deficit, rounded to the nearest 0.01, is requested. 3.19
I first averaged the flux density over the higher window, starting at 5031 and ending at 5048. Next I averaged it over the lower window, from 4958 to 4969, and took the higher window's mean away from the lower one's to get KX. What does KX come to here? 0.28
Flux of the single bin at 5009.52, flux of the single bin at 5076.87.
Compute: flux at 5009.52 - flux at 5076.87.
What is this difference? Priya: -0.1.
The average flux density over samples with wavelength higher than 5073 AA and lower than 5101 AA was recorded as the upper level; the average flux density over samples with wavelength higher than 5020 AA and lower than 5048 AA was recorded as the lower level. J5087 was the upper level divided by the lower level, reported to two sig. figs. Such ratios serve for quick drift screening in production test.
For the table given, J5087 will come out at 0.93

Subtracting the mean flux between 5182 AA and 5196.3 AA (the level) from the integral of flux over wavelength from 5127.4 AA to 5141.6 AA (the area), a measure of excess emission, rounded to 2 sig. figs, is 57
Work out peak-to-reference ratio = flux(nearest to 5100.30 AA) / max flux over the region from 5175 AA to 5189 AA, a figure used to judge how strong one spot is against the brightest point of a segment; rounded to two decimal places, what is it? 0.97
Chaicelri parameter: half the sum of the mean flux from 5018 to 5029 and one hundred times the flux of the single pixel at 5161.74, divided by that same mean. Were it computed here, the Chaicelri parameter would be 52.1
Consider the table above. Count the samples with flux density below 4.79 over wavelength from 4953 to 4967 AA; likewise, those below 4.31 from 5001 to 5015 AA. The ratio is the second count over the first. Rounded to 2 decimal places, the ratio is 1.00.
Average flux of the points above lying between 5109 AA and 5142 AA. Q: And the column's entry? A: 4.36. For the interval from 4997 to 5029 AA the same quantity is 4.76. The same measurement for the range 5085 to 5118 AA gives 4.46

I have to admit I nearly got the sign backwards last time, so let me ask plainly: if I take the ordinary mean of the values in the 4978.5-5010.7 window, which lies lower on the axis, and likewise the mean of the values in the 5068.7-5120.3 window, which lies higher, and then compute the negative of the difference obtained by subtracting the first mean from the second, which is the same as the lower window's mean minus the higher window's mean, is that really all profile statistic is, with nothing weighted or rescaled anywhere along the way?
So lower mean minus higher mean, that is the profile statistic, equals 0.3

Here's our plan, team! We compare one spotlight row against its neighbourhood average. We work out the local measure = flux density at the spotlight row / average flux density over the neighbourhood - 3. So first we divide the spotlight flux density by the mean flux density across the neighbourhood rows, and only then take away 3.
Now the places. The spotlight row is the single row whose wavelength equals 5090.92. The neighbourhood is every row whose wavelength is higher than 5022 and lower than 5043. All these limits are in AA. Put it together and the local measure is -2.11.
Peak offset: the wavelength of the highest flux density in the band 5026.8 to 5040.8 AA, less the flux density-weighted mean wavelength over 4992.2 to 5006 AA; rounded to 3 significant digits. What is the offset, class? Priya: 35.8 AA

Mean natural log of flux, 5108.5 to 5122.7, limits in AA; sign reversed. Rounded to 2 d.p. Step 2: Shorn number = -1.50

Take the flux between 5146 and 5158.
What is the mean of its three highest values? 4.3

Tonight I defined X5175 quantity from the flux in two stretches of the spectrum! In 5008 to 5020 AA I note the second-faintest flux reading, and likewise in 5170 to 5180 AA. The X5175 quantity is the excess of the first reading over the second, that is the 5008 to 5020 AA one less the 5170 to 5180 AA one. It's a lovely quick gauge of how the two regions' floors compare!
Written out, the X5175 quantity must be 1.3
